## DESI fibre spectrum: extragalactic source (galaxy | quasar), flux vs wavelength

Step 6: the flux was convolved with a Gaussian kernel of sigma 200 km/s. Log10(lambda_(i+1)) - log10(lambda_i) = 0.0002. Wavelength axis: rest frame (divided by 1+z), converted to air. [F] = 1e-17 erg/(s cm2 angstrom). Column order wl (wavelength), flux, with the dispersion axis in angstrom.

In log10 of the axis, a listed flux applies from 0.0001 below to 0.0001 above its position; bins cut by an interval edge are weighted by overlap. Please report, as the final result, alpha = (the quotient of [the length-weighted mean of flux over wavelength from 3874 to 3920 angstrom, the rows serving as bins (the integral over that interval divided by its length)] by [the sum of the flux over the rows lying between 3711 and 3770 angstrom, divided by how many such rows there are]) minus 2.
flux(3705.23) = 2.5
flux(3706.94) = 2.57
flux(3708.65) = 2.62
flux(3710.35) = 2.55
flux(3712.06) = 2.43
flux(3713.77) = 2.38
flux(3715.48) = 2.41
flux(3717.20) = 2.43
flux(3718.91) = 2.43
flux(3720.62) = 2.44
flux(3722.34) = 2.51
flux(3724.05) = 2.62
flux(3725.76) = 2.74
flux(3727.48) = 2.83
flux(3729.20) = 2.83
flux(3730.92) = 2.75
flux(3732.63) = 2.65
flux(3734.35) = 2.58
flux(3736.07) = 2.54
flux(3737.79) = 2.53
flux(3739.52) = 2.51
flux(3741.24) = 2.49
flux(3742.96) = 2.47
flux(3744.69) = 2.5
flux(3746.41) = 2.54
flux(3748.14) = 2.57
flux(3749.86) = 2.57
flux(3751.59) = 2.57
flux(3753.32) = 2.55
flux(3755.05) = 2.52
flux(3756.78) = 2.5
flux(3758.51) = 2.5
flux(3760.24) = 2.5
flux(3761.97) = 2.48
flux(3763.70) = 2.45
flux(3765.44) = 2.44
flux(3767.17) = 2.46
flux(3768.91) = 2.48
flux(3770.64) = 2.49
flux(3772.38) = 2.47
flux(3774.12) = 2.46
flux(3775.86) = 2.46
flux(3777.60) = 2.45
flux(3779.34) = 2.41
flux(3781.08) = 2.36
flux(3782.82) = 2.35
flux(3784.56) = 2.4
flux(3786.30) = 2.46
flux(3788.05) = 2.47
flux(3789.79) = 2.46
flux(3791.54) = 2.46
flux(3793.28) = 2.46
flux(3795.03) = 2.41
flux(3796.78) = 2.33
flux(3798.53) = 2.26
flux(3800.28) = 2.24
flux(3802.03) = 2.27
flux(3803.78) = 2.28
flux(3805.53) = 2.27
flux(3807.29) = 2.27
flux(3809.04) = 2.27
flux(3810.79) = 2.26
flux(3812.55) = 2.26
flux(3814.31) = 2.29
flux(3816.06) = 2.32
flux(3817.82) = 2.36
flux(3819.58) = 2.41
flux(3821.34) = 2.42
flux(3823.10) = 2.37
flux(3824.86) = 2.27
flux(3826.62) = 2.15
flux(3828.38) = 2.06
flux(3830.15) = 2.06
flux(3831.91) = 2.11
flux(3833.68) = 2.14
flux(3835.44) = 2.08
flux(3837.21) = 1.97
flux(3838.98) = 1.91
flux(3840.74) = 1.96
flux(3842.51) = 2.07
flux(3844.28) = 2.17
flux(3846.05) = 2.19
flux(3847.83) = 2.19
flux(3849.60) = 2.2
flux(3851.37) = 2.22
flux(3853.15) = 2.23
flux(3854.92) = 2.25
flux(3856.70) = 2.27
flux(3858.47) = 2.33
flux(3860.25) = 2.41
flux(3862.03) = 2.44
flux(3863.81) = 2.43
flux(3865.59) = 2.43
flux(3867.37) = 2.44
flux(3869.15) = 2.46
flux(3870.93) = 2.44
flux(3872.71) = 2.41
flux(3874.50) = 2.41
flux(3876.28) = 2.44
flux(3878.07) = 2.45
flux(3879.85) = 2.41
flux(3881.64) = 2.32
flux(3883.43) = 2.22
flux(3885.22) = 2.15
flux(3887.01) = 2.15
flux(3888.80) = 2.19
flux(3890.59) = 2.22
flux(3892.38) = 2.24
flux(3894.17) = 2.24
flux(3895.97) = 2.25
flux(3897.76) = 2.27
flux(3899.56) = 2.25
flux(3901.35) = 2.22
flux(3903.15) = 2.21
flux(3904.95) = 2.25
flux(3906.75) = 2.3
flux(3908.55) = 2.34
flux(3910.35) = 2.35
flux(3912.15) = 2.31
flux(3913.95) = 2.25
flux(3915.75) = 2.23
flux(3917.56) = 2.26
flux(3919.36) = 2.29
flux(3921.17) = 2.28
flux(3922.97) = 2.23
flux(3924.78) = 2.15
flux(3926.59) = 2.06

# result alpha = -1.10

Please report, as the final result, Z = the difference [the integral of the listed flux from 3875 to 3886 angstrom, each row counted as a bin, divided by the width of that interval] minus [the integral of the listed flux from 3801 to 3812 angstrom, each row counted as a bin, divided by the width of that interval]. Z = 0.07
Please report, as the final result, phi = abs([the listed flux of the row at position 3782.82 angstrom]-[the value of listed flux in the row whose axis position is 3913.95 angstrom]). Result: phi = 0.10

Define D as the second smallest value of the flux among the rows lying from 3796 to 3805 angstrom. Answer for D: 2.26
